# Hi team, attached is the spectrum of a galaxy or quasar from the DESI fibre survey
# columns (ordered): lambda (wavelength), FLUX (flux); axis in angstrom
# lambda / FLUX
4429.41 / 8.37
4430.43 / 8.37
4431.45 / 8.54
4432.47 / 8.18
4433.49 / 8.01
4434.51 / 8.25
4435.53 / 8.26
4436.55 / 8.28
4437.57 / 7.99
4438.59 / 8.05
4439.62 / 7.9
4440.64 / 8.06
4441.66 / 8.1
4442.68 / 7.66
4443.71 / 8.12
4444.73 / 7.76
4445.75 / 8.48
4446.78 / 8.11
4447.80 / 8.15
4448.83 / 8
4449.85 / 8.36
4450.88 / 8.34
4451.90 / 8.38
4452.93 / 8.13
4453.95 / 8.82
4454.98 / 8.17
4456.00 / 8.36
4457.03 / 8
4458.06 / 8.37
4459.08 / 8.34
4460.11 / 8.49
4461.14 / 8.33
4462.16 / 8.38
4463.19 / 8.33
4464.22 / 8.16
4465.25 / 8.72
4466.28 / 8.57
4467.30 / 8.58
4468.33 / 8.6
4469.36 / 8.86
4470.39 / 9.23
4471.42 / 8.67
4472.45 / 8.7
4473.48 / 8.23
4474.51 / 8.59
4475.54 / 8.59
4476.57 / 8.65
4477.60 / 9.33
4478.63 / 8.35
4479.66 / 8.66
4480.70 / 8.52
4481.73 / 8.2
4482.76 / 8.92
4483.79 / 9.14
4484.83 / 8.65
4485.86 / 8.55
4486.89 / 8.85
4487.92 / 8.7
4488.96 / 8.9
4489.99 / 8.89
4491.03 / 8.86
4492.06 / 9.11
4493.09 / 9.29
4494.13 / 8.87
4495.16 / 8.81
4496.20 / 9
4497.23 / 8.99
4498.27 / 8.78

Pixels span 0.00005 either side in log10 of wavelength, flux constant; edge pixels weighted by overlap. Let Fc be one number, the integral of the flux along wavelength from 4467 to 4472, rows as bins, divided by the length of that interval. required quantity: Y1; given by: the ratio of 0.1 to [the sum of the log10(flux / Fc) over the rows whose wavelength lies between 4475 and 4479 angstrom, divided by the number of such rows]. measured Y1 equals -30.3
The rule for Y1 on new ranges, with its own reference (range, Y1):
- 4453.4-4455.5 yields -6.6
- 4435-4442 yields -2.8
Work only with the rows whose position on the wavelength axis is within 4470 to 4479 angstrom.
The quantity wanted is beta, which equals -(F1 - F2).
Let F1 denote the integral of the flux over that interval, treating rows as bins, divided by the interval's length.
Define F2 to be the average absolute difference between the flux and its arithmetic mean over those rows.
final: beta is -8.45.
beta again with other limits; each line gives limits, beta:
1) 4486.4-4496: -8.80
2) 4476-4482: -8.37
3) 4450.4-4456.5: -8.22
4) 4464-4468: -8.37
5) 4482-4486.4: -8.57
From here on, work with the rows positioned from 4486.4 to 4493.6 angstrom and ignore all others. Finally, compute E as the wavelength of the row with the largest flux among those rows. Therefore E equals 4493.09 angstrom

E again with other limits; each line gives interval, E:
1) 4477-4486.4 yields 4477.60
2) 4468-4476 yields 4470.39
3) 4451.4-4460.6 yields 4453.95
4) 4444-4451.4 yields 4445.75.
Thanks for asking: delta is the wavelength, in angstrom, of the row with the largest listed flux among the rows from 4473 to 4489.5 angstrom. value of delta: 4477.60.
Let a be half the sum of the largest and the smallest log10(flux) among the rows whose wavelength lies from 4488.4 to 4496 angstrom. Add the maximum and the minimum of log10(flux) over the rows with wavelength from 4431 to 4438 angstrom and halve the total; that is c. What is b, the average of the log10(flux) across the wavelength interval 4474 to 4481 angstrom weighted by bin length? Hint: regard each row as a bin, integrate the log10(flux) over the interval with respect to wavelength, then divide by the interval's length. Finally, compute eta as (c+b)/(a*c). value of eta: 2.11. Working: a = 0.956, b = 0.937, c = 0.917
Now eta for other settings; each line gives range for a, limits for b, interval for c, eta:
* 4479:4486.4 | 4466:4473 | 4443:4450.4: 2.17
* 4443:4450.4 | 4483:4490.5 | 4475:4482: 2.20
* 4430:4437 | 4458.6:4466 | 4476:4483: 2.16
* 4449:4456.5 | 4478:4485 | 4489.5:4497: 2.13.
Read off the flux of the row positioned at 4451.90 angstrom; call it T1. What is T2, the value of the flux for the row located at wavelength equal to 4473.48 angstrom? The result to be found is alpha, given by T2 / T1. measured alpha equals 0.982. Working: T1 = 8.38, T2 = 8.23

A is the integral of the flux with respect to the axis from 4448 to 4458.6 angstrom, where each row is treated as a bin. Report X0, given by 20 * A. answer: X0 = 1757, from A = 87.9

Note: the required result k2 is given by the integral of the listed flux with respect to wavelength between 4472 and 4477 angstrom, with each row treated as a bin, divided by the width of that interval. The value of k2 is 8.6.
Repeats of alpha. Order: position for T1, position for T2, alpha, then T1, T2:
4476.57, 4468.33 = 0.994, 8.65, 8.6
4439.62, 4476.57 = 1.095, 7.9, 8.65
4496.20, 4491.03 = 0.984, 9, 8.86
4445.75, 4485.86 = 1.008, 8.48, 8.55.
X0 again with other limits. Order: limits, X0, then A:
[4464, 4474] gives 1729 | 86.5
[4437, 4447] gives 1604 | 80.2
